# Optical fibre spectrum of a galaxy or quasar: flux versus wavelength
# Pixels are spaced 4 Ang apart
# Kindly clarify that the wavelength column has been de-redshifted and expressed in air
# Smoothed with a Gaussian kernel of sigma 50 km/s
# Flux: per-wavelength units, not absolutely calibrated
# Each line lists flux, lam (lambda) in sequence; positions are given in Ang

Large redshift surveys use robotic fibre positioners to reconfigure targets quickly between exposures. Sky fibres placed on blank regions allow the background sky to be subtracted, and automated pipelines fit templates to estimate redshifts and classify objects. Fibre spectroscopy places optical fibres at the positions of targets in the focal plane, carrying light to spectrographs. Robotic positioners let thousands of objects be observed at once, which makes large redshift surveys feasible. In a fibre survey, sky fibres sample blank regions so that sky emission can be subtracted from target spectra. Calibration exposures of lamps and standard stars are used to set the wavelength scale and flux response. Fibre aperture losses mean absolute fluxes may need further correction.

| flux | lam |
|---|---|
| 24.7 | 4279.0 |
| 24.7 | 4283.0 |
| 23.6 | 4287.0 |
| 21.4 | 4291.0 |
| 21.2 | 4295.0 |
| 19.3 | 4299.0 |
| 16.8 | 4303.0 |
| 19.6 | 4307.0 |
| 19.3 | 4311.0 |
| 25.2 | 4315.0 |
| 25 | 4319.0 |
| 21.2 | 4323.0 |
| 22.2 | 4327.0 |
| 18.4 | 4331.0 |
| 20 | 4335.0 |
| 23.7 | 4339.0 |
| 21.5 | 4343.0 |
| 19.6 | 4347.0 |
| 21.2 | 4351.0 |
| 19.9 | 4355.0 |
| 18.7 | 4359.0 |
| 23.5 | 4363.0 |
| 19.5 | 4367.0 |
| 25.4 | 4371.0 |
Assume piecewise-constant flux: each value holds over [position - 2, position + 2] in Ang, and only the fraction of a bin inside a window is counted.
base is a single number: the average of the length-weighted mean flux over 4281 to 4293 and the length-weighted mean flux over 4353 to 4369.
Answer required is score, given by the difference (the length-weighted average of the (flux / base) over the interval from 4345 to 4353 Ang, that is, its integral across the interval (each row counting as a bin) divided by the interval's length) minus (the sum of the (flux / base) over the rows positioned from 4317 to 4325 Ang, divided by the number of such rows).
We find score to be -0.12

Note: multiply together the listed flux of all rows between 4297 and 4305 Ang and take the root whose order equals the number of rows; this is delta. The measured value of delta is 18.0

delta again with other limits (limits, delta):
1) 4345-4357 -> 20.2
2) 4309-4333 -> 21.7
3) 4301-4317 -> 20.0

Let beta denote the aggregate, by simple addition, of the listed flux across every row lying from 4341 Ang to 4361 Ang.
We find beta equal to 101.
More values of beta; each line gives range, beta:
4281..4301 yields 110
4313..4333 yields 112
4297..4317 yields 100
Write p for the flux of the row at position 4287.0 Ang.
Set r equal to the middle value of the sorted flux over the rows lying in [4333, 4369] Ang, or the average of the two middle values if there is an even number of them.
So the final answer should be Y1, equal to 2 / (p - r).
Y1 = 0.6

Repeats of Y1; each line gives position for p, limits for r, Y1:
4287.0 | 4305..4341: 0.8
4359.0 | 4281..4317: -0.8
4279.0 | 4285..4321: 0.6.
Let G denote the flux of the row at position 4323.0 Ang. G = 21.2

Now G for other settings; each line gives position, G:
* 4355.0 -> 19.9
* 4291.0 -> 21.4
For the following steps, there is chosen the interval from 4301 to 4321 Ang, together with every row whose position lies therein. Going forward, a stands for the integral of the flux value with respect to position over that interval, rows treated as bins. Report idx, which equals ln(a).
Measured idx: 6.05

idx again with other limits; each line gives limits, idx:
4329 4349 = 6.02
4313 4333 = 6.10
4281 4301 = 6.09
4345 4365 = 6.02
